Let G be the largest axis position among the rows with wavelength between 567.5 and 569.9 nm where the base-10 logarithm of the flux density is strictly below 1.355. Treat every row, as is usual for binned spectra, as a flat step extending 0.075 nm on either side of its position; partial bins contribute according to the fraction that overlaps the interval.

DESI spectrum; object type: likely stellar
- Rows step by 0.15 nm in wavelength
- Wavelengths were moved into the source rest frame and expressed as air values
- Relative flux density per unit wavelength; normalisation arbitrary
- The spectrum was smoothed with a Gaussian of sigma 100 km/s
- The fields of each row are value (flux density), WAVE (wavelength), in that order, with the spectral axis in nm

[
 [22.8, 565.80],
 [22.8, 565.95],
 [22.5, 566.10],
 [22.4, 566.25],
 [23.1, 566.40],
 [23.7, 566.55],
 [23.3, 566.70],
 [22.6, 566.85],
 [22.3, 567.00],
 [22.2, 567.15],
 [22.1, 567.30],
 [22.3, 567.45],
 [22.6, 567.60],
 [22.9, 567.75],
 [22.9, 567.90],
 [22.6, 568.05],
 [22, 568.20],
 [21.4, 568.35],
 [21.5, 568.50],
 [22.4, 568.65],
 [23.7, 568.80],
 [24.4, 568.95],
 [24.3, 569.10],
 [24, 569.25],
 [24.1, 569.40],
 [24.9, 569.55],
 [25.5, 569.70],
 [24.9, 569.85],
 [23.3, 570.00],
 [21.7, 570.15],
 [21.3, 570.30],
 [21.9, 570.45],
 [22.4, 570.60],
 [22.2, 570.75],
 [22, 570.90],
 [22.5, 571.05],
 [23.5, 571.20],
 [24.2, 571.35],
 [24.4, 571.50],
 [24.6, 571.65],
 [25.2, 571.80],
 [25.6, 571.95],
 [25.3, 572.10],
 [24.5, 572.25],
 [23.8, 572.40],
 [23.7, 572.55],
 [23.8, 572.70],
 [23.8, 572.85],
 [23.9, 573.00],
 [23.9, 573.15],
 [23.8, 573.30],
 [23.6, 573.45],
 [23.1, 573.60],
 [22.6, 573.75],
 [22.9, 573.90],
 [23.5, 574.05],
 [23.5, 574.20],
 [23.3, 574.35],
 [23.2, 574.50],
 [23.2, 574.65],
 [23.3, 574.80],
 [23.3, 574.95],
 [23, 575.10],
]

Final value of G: 568.65 nm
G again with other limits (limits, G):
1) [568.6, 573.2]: 571.05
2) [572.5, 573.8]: 573.75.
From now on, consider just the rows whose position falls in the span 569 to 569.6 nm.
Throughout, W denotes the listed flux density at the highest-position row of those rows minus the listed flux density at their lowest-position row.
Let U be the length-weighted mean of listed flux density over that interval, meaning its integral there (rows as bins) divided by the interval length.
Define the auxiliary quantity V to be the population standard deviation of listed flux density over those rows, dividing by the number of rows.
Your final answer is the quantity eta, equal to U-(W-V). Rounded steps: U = 24.3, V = 0.35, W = 0.6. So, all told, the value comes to 24.1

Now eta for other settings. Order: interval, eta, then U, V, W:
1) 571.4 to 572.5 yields 25.9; 24.7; 0.58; -0.6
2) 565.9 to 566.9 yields 23.6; 22.9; 0.44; -0.2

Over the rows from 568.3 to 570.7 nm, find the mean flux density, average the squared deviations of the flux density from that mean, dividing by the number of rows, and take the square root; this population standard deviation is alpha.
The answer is 1.4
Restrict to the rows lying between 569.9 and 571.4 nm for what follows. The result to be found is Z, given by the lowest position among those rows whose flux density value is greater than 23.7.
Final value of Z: 571.35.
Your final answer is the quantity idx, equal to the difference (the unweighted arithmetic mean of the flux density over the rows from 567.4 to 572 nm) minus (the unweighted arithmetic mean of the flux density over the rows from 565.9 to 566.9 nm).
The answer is 0.4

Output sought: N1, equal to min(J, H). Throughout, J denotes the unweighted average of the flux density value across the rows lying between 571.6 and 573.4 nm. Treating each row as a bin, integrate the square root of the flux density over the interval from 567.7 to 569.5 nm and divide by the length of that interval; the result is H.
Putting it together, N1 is 4.80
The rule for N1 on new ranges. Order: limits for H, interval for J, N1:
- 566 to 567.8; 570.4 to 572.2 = 4.76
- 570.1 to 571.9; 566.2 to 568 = 4.80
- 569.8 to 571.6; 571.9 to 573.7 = 4.78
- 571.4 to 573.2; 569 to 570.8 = 4.94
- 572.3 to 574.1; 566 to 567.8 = 4.85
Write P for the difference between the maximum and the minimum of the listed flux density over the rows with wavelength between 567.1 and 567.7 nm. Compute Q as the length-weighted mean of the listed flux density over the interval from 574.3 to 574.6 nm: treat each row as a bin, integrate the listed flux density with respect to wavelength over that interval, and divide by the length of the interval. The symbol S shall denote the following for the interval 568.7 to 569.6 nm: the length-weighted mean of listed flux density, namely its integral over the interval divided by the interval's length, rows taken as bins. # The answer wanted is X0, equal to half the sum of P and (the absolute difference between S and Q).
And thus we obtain 0.7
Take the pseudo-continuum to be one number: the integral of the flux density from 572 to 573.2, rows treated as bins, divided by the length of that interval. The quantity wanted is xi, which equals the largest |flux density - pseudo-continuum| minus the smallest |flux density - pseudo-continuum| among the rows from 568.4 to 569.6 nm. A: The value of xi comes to 2.6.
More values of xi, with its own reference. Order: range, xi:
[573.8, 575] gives 0.6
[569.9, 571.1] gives 2.0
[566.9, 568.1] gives 0.8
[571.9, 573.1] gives 1.3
